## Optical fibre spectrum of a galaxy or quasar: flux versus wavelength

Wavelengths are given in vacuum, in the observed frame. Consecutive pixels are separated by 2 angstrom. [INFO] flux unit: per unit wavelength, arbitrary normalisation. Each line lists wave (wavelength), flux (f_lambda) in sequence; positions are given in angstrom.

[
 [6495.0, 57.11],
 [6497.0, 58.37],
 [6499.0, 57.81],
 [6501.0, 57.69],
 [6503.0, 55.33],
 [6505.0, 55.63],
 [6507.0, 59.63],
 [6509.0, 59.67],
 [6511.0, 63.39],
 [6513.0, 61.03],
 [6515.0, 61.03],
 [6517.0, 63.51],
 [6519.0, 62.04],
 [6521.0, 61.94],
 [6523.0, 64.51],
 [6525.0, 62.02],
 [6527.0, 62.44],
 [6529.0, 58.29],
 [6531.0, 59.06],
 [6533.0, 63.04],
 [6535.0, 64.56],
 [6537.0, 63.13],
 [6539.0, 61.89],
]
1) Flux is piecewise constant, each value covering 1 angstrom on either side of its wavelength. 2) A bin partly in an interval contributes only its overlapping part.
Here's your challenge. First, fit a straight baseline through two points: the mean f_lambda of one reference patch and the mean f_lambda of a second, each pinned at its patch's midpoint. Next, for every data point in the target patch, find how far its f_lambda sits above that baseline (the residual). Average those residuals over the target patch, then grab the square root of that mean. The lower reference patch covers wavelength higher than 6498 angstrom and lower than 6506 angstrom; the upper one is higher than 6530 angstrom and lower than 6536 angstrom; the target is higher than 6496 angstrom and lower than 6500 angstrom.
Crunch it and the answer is 1.48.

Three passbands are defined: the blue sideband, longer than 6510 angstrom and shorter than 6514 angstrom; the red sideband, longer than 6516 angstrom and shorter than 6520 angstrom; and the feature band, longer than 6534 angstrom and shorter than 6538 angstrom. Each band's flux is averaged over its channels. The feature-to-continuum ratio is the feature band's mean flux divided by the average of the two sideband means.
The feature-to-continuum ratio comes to 1.02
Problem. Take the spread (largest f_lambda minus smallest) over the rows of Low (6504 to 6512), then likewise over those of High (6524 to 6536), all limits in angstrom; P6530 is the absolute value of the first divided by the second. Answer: 1.2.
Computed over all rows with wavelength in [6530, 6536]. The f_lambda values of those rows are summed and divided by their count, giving 62.2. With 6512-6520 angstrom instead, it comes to 61.9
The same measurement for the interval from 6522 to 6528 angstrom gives 63.0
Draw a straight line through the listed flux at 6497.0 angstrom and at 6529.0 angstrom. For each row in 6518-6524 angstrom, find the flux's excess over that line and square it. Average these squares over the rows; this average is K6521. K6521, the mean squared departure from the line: 22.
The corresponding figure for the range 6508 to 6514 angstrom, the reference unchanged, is 12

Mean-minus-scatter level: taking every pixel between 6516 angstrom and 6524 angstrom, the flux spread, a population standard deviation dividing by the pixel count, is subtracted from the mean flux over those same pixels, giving 61.9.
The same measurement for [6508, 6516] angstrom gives 59.9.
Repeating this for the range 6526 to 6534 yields 58.6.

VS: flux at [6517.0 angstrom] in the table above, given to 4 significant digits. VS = 63.51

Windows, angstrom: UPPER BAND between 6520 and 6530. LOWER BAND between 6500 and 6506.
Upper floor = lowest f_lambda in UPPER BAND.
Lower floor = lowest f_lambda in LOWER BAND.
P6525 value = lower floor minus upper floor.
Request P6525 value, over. -3.0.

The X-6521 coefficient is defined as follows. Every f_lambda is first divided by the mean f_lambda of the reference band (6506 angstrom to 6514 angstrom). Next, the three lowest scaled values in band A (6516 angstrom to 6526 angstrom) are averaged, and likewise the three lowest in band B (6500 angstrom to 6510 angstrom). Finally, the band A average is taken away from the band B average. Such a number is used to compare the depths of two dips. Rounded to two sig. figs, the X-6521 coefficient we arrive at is -0.095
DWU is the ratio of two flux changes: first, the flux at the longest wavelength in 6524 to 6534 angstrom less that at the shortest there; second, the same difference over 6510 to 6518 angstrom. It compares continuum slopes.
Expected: 8.5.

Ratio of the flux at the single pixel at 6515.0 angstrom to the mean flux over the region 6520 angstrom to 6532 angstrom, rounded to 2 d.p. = 0.99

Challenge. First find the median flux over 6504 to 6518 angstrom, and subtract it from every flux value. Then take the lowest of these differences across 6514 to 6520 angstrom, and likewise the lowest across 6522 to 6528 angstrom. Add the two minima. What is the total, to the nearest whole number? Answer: 1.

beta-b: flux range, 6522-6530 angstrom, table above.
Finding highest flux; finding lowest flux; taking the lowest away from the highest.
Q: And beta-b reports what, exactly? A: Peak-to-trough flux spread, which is 6.2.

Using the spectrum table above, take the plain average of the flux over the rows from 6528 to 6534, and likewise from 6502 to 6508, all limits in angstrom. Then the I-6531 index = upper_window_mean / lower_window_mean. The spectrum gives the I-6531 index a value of 1.06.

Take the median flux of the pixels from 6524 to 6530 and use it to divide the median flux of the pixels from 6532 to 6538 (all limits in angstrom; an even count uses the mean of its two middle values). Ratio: 1.018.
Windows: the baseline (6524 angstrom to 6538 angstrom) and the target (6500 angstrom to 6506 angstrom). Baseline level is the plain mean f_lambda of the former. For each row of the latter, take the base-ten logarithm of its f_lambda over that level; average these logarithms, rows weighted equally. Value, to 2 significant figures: -0.041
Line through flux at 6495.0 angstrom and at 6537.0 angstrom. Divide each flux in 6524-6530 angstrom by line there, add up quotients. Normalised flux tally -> 2.96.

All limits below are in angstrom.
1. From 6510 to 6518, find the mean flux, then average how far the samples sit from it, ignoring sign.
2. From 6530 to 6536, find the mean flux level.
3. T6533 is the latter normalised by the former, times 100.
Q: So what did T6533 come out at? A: 5142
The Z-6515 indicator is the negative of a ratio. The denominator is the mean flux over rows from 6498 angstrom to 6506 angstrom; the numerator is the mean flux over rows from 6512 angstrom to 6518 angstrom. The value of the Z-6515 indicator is -1.09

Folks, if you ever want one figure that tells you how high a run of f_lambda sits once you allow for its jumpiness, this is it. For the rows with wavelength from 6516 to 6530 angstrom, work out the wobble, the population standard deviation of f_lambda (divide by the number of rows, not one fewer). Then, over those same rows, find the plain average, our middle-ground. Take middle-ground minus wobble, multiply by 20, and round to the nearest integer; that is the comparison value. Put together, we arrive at 1206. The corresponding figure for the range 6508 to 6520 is 1208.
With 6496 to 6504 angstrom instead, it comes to 1123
